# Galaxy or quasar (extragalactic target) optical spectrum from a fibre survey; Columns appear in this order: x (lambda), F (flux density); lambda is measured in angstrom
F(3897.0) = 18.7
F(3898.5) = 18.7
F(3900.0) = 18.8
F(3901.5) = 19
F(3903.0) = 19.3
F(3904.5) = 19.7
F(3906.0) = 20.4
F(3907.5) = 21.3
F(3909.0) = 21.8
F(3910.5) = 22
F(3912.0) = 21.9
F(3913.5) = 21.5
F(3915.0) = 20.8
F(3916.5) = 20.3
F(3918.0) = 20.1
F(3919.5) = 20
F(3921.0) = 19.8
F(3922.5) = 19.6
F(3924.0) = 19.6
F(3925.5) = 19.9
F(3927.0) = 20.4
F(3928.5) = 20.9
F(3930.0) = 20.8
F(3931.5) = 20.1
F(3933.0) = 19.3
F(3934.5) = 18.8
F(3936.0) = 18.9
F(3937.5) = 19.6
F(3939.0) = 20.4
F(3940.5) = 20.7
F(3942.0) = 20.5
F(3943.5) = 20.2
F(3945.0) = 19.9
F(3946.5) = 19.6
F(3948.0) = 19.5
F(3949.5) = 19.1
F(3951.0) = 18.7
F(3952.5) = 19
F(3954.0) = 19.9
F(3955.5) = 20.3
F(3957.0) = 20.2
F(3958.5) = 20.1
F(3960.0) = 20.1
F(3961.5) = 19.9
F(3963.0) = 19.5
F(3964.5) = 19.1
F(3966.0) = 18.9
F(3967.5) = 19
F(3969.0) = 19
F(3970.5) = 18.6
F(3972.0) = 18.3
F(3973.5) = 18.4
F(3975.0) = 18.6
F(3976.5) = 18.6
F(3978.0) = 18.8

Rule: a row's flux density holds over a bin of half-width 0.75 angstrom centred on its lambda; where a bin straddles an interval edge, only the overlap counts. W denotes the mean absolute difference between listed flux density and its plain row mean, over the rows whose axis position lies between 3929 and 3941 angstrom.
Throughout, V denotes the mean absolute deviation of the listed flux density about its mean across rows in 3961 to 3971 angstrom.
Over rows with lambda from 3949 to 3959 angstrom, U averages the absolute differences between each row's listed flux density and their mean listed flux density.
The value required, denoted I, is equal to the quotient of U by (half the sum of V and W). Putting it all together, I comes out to 1.18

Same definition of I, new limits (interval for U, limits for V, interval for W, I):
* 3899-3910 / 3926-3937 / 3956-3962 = 2.28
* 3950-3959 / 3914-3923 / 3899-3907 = 1.44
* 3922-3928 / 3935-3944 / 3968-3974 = 0.73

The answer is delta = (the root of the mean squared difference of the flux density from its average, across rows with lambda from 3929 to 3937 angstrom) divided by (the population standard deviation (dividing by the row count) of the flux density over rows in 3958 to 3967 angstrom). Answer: 1.6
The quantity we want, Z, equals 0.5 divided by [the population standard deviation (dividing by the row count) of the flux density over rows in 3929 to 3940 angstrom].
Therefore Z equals 0.71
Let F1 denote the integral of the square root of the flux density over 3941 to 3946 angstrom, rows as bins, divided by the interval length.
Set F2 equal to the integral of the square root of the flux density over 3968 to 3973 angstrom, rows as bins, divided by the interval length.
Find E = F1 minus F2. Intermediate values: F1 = 4.49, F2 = 4.32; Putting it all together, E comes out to 0.18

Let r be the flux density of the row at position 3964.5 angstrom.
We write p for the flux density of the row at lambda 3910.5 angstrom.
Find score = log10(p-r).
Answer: 0.46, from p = 22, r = 19.1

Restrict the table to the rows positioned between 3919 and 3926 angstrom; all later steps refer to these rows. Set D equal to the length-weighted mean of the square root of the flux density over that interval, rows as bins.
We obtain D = 4.45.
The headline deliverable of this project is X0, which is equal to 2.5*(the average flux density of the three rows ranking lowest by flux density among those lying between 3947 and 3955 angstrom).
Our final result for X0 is 47.3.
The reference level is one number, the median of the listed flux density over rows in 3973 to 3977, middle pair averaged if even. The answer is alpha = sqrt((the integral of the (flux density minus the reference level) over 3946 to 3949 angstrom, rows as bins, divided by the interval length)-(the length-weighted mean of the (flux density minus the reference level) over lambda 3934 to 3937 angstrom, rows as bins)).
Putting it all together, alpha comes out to 0.8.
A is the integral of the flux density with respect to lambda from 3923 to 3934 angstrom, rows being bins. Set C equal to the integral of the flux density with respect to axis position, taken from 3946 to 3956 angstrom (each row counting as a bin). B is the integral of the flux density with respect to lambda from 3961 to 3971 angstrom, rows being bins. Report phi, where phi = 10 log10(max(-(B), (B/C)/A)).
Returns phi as -23.5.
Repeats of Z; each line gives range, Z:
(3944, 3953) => 1.24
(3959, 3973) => 0.91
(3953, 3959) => 3.38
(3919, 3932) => 1.10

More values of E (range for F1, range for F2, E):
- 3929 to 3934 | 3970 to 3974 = 0.18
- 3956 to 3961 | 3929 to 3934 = 0.01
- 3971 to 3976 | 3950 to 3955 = -0.09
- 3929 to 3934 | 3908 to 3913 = -0.20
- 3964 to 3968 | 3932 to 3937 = -0.01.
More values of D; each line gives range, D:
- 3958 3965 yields 4.44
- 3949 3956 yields 4.40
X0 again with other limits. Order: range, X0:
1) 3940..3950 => 48.5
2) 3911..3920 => 50.3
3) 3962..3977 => 46.1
